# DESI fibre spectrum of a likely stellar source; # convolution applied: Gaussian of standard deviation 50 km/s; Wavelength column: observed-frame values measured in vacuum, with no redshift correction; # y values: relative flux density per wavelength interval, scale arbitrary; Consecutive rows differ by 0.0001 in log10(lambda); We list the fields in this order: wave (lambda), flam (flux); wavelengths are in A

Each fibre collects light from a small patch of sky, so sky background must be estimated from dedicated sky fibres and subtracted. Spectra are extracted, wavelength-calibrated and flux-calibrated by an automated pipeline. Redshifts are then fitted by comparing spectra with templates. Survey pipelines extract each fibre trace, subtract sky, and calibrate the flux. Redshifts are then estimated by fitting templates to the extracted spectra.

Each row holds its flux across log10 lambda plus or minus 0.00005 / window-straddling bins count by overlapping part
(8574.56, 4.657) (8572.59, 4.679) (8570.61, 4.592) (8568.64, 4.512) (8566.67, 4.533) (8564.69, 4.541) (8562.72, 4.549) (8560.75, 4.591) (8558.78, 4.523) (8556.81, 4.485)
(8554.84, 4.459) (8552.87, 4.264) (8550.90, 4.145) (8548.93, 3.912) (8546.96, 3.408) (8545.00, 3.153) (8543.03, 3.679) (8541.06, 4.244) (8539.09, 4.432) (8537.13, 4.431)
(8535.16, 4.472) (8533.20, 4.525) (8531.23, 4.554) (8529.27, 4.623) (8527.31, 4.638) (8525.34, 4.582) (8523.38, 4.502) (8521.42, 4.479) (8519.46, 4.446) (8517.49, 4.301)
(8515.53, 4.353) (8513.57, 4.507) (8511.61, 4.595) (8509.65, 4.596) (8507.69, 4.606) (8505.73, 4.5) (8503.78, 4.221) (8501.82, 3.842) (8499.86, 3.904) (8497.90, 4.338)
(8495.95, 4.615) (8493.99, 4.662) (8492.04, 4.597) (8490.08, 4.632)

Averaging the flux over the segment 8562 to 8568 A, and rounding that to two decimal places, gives 4.54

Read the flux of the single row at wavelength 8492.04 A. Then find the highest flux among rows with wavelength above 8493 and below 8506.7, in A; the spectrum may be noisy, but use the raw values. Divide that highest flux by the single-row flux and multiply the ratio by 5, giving 5.07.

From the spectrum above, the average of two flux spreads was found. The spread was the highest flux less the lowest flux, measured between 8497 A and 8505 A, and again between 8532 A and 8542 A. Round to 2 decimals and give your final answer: 0.39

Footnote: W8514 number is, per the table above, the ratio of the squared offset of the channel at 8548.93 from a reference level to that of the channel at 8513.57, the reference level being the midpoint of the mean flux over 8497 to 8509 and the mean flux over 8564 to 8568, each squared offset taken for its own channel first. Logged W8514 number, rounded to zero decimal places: 15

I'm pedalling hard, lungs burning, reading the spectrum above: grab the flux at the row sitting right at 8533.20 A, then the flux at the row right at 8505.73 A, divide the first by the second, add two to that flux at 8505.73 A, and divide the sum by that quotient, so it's 6.46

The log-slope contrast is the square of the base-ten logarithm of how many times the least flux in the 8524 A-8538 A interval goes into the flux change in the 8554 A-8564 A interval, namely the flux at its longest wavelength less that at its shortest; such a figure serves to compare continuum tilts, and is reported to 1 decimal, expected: 2.9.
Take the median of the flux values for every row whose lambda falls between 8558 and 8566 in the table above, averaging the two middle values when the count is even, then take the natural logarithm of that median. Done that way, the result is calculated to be 1.51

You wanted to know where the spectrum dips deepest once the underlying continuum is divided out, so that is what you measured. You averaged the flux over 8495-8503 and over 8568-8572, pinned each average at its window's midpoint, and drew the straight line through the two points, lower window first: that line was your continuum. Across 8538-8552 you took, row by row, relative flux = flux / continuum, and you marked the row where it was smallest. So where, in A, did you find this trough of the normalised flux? 8545.00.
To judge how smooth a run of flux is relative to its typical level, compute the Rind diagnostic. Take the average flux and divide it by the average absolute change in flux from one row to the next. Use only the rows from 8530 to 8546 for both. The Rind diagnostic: 21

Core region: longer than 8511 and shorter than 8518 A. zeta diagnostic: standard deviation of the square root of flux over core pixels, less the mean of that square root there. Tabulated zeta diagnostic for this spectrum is -2.08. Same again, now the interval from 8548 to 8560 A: -2.02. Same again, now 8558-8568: -2.13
